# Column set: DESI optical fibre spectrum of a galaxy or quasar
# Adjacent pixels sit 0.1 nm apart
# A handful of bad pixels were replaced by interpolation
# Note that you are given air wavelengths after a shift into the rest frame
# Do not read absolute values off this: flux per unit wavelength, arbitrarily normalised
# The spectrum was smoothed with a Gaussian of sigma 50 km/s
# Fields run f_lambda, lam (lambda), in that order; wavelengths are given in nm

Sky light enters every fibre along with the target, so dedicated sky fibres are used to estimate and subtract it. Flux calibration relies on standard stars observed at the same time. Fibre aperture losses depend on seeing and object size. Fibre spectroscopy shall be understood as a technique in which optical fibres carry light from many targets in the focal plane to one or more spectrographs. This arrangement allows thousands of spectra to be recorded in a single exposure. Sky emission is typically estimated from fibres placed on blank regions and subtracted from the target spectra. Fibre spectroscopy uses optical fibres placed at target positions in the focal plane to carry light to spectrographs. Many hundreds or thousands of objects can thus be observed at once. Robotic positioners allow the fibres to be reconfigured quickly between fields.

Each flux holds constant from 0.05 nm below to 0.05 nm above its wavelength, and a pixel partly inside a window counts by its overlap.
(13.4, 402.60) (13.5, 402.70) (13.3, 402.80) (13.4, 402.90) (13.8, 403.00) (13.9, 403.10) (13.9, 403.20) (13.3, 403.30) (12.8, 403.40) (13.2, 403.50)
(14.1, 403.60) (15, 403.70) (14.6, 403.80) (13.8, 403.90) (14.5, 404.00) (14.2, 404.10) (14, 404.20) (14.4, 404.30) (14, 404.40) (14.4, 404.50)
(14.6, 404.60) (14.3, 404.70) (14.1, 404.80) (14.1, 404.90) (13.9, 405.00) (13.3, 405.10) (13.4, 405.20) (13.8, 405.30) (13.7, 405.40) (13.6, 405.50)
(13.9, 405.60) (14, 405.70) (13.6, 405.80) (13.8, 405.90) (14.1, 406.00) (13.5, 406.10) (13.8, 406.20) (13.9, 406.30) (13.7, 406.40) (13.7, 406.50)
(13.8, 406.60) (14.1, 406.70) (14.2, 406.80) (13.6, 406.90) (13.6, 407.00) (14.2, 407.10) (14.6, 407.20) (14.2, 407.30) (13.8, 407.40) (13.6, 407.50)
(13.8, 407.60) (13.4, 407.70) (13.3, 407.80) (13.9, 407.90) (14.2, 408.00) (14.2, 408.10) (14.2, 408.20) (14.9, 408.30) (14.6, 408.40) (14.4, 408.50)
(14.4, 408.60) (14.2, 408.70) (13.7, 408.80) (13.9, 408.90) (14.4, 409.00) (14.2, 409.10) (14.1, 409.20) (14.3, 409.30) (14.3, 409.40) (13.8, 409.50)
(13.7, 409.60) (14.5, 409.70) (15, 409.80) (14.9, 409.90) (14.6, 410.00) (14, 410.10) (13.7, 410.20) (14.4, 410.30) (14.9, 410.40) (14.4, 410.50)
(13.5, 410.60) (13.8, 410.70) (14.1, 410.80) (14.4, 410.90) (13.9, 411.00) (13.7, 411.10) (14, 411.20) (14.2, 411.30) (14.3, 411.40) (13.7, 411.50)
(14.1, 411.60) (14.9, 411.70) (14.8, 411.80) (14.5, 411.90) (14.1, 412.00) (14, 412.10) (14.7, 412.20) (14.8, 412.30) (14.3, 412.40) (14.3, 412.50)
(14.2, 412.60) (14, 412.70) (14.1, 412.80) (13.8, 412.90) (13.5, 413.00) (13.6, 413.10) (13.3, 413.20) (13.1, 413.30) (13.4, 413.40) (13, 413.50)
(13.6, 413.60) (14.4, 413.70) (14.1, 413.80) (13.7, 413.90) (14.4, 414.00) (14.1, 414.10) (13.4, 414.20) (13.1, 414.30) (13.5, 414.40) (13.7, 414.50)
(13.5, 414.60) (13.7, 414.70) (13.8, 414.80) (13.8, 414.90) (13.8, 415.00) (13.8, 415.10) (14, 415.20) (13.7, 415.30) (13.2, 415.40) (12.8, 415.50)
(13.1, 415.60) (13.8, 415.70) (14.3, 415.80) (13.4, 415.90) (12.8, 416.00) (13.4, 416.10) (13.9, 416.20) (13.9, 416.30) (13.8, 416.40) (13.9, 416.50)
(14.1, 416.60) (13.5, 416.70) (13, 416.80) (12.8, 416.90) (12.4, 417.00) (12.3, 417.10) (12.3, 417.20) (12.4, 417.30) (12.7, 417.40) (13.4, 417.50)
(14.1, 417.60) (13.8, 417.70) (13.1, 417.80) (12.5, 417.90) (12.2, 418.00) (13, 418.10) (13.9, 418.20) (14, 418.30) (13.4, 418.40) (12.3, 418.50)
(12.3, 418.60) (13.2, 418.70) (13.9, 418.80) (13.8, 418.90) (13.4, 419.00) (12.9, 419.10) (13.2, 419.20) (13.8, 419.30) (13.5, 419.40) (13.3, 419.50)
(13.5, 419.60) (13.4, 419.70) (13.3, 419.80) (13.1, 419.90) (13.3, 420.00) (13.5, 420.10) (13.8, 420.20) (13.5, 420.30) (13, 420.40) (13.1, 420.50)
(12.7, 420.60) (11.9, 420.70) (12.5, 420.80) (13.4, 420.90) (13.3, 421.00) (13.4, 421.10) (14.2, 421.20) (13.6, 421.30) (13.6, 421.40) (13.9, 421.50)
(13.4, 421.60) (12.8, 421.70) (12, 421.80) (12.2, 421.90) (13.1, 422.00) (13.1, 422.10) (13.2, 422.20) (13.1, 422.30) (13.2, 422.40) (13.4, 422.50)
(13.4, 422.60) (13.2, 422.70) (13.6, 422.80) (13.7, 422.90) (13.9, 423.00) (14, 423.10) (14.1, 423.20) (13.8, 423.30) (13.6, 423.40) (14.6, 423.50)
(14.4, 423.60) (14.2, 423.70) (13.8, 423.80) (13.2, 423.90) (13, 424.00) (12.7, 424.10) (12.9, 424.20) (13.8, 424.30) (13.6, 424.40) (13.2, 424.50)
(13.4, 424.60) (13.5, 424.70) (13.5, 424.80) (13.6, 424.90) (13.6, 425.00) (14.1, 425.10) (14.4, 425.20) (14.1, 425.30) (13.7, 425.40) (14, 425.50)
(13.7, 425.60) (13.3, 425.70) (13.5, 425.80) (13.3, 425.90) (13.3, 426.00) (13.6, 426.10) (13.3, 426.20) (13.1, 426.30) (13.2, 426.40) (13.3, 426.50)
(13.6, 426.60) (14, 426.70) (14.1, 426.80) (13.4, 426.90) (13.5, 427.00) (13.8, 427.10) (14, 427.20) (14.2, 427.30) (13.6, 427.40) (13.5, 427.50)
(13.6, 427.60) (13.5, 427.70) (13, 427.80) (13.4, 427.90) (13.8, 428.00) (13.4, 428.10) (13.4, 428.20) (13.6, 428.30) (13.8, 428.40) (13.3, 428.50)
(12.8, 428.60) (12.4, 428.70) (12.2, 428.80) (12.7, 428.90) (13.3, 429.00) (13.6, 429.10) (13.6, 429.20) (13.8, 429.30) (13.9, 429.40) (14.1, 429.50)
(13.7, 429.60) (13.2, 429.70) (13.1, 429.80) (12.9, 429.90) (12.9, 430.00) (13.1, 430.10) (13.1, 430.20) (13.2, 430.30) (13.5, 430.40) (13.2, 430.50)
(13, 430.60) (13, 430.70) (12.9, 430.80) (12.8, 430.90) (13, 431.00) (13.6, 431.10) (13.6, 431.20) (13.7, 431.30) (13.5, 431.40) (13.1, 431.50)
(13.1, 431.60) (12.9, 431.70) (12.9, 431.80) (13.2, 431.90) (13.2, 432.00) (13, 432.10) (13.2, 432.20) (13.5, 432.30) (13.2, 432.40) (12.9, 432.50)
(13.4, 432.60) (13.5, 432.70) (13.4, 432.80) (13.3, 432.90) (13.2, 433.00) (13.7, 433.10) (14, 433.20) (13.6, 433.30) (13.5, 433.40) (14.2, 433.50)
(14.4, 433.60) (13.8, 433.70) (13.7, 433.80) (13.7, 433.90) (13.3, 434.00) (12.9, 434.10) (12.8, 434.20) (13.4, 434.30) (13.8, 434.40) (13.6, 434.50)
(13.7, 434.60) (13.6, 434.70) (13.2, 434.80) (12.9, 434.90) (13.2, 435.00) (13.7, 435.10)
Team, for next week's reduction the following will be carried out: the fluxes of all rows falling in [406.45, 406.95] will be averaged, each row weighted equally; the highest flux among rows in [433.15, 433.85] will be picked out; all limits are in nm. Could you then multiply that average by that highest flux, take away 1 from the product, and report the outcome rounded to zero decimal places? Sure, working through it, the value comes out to 199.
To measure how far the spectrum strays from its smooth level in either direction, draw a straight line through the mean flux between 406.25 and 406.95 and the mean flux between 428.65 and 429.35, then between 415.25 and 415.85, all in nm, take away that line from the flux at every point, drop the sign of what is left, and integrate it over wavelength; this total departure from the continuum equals 0.27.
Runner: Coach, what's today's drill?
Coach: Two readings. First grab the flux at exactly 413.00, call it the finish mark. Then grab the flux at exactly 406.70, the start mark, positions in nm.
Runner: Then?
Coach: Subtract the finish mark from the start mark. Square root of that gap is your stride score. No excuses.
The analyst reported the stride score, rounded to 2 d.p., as 0.77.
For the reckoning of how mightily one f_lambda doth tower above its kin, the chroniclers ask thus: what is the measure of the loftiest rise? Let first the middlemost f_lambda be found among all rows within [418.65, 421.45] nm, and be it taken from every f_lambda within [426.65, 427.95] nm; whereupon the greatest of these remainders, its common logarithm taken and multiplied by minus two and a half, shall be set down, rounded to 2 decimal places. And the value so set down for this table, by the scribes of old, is 0.24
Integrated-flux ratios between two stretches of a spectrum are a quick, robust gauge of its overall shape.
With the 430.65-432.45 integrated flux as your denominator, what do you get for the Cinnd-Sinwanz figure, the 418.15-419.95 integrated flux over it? 1.01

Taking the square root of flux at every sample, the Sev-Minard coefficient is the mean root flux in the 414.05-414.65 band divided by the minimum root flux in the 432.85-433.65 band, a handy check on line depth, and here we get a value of 1.01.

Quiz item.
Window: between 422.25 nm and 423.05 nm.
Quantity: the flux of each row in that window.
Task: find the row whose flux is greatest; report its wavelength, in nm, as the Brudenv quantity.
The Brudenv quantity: 423.00 nm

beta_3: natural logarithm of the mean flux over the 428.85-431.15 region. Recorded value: 2.59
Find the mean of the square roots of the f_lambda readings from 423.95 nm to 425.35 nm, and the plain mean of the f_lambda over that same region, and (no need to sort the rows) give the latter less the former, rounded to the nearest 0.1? 9.9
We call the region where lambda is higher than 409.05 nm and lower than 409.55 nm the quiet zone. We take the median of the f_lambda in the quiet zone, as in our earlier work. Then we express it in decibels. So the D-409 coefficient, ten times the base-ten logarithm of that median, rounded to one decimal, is 11.5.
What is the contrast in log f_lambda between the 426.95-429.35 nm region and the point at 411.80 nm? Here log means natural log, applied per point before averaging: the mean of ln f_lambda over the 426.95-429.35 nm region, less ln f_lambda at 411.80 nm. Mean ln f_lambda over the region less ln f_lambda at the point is -0.10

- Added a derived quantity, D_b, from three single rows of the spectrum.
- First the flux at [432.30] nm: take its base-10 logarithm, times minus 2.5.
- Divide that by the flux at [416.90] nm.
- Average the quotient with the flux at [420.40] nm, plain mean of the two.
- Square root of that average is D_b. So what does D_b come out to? 2.53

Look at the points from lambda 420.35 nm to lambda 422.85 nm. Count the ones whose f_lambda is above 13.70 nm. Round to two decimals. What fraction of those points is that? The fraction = 0.08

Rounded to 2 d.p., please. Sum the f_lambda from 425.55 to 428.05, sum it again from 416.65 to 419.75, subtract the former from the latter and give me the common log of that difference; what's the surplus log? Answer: 1.84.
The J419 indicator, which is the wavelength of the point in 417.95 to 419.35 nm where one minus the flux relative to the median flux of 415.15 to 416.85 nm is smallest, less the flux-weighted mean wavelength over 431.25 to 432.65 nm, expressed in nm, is -13.65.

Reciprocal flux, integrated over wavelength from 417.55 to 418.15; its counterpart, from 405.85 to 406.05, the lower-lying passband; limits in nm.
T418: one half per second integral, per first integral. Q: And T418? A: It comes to 760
